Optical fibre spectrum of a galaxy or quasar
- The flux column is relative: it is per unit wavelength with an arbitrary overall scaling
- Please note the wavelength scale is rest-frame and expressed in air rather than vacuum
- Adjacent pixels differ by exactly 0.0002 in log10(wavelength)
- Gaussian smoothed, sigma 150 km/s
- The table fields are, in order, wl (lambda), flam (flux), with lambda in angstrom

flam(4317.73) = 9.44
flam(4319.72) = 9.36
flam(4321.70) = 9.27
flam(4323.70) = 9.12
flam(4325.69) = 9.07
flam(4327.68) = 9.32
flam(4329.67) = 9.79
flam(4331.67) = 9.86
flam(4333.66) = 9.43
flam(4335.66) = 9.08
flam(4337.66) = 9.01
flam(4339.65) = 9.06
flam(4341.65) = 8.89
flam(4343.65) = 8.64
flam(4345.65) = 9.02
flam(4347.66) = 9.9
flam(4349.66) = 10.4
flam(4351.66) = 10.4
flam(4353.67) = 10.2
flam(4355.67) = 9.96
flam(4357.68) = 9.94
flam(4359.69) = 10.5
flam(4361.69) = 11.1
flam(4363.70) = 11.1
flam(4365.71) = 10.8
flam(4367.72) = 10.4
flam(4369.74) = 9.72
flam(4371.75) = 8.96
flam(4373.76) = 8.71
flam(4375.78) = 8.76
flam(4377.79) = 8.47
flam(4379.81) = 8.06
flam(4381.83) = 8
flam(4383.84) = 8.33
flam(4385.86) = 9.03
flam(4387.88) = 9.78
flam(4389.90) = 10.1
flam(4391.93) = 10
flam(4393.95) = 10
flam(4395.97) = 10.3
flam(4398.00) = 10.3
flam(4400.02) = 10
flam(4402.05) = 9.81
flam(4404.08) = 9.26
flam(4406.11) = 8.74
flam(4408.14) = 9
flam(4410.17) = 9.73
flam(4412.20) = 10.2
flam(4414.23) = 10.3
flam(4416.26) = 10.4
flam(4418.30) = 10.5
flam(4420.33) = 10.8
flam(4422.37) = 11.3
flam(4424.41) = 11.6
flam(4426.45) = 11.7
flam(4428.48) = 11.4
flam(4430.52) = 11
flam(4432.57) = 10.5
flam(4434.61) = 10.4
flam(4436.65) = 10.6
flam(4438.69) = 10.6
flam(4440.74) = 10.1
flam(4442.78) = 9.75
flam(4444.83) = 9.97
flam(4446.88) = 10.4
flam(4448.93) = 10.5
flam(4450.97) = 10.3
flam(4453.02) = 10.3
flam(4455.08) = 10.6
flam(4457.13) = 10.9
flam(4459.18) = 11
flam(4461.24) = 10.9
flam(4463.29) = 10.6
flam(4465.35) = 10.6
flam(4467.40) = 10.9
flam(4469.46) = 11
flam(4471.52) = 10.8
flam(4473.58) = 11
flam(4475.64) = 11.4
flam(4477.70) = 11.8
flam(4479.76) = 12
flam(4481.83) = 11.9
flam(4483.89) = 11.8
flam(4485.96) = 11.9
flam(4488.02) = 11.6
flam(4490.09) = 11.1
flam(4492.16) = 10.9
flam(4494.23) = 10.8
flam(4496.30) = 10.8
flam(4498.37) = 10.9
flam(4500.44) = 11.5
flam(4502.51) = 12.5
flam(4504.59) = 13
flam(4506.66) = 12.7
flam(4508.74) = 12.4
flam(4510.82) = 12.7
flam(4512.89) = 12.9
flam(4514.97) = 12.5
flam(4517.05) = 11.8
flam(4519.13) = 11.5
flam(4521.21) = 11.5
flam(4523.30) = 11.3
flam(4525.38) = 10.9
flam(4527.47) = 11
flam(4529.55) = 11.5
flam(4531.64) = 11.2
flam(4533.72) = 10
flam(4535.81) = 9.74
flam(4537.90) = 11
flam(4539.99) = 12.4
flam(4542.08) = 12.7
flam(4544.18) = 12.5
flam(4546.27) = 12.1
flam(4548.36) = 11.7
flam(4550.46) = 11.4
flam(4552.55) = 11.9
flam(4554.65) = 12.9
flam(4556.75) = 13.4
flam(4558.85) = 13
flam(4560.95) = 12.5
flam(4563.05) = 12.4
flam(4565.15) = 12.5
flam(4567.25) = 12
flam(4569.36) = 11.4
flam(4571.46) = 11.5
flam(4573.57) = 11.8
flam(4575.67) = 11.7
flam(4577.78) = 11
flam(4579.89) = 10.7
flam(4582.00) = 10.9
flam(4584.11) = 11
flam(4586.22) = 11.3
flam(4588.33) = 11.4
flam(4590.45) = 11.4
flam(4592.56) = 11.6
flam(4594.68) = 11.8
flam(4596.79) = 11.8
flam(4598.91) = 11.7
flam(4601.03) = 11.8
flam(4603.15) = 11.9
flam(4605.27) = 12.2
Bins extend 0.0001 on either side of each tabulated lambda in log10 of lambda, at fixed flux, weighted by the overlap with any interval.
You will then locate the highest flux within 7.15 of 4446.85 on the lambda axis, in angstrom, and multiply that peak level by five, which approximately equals 52.5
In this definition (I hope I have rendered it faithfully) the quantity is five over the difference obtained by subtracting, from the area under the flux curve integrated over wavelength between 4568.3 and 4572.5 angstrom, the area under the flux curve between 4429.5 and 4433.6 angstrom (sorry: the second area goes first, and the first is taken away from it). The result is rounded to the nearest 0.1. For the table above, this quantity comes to -1.2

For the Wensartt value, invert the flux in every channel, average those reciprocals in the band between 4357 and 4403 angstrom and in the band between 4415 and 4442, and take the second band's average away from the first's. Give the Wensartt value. 0.012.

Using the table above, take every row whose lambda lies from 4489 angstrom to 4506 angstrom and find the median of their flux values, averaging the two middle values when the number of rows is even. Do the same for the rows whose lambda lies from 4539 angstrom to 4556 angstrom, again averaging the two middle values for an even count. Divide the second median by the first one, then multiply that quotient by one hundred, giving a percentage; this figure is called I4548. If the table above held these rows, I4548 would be 111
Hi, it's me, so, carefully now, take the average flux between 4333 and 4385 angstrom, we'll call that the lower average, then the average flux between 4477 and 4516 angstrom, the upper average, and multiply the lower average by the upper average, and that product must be 113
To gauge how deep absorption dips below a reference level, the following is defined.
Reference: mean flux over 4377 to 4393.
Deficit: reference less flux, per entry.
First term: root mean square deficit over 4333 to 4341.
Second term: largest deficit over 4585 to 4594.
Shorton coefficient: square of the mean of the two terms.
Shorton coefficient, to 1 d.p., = 1.1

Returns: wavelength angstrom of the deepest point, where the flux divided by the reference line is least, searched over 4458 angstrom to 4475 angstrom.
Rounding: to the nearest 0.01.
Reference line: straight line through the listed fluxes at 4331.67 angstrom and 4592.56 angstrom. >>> 4465.35 angstrom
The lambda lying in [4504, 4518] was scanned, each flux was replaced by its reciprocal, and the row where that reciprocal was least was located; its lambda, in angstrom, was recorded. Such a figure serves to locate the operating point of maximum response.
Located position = 4504.59 angstrom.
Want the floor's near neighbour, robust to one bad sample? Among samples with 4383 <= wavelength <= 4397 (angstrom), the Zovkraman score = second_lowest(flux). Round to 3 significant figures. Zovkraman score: 9.03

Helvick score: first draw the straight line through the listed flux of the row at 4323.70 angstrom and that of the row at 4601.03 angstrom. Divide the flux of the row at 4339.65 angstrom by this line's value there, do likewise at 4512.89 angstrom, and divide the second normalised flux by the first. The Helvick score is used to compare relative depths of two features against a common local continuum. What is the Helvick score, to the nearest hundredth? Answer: 1.21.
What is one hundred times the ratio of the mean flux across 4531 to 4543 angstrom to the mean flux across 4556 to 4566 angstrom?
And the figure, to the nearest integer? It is 88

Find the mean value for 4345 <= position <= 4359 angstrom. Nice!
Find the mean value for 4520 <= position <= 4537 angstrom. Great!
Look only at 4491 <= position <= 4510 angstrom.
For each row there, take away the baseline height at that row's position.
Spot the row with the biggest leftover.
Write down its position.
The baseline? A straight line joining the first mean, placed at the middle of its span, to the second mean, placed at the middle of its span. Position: 4504.59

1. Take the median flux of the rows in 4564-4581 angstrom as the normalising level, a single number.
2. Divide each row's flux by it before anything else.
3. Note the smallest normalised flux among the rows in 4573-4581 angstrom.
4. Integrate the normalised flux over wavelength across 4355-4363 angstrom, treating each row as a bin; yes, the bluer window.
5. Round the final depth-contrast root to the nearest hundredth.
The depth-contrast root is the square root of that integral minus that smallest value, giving 2.50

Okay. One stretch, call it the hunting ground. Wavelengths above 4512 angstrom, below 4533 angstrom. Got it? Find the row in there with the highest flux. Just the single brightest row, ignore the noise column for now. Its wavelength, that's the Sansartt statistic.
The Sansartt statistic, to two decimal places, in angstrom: 4512.89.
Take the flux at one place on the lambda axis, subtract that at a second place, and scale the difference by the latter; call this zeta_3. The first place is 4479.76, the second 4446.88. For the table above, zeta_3 0.15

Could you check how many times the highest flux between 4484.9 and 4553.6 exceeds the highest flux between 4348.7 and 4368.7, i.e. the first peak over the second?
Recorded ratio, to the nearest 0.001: 1.171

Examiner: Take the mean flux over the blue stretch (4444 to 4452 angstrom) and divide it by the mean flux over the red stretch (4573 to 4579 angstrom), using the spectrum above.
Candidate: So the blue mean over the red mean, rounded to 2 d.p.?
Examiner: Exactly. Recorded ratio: 0.90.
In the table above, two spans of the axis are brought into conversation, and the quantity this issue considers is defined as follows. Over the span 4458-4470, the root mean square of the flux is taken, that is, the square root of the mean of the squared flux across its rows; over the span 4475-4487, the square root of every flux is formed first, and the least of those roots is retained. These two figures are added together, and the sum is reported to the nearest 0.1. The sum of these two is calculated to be 14.2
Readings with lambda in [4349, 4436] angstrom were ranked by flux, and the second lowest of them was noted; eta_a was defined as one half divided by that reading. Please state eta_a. 0.0620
